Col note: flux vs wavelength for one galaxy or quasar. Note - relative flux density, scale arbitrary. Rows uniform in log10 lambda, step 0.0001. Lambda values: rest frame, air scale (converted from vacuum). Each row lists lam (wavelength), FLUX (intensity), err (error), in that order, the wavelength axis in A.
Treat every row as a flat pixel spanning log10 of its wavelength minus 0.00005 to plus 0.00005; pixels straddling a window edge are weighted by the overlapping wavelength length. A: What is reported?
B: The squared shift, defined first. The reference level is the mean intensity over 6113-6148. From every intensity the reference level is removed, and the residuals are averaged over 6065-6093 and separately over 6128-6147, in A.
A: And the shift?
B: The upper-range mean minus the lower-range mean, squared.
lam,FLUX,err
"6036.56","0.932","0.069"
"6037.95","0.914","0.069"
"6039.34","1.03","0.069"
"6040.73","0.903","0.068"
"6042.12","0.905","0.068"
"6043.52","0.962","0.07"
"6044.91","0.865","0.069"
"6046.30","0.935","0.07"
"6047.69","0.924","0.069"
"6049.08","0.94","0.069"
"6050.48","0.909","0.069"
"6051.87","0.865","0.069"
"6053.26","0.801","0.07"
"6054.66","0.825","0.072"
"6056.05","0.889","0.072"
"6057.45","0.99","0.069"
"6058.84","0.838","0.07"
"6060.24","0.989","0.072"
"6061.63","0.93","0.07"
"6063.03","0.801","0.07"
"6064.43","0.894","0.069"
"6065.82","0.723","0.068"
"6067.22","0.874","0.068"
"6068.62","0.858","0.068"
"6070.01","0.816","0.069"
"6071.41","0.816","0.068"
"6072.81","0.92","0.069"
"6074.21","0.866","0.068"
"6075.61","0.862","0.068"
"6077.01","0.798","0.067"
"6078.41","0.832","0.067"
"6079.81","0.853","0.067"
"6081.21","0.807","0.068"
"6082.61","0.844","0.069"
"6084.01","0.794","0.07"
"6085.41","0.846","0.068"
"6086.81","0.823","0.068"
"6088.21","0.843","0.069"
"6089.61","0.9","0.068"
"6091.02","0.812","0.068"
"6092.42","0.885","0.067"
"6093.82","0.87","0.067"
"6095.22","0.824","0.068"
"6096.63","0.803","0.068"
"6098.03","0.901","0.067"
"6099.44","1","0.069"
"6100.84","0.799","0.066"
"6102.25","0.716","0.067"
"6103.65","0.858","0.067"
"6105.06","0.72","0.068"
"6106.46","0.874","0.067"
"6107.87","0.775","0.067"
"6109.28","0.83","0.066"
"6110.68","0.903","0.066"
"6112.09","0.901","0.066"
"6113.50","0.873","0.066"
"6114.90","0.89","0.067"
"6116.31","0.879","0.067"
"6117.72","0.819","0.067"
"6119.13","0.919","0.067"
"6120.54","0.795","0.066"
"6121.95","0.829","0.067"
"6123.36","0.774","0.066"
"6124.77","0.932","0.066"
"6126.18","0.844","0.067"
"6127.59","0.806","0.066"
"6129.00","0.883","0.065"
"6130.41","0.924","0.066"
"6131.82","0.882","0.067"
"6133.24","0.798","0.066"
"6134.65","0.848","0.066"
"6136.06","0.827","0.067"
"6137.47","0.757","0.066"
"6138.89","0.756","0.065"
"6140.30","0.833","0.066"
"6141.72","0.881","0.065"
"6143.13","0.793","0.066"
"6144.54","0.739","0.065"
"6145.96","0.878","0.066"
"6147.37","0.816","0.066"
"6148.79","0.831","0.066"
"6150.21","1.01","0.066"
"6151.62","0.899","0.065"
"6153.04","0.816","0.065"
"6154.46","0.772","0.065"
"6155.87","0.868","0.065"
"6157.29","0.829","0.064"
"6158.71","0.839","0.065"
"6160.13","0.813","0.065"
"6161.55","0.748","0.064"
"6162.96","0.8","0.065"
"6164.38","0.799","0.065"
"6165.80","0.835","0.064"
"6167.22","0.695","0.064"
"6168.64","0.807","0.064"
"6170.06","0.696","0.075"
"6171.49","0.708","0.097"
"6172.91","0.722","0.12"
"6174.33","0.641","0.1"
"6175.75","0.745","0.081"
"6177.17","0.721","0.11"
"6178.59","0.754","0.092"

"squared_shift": 0.0001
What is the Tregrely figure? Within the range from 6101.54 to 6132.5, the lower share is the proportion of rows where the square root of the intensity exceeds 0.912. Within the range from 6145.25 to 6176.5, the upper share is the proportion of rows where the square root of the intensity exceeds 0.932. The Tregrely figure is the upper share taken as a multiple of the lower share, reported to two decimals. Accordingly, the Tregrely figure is 0.23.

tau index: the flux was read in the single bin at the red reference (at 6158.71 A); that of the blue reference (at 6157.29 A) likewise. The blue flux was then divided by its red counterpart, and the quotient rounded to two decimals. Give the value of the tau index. 0.99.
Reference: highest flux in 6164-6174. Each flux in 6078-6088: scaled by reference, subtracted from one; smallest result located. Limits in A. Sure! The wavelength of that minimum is 6079.81 A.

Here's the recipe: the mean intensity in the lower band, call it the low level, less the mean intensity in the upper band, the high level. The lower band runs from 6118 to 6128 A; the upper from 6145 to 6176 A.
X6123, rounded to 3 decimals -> 0.044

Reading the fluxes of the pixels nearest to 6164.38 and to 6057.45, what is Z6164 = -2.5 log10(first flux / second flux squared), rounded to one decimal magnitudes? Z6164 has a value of 0.2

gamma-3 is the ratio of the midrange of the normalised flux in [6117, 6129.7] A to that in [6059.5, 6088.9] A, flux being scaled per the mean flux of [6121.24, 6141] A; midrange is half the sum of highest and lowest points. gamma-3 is 1.00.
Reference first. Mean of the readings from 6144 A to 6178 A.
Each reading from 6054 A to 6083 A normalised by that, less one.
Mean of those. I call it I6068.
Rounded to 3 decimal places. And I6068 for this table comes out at 0.083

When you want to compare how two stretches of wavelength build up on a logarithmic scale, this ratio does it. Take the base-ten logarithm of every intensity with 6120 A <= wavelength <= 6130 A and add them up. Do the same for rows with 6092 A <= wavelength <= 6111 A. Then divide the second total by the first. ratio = 2.0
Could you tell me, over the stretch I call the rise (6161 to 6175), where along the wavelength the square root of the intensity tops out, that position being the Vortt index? 6165.80 A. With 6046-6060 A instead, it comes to 6057.45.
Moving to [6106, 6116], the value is 6110.68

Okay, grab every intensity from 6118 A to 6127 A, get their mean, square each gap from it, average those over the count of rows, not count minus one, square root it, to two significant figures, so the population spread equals 0.059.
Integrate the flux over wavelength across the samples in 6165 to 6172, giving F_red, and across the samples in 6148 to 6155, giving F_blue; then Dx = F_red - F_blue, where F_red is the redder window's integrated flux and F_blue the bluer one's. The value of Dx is -0.82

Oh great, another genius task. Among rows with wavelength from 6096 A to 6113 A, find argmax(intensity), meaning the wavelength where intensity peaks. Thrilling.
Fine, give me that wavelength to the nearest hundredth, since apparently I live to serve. 6099.44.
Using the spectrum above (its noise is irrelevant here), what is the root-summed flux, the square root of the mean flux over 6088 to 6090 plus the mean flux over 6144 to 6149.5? 1.30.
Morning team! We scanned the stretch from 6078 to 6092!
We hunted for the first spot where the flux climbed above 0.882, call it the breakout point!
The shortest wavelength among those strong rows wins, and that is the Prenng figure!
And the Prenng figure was 6089.61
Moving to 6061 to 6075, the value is 6061.63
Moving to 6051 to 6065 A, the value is 6056.05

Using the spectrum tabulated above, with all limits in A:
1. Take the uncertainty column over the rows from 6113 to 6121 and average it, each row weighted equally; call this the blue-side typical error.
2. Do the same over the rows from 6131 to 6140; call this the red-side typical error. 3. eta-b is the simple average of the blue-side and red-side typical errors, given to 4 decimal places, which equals 0.0664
